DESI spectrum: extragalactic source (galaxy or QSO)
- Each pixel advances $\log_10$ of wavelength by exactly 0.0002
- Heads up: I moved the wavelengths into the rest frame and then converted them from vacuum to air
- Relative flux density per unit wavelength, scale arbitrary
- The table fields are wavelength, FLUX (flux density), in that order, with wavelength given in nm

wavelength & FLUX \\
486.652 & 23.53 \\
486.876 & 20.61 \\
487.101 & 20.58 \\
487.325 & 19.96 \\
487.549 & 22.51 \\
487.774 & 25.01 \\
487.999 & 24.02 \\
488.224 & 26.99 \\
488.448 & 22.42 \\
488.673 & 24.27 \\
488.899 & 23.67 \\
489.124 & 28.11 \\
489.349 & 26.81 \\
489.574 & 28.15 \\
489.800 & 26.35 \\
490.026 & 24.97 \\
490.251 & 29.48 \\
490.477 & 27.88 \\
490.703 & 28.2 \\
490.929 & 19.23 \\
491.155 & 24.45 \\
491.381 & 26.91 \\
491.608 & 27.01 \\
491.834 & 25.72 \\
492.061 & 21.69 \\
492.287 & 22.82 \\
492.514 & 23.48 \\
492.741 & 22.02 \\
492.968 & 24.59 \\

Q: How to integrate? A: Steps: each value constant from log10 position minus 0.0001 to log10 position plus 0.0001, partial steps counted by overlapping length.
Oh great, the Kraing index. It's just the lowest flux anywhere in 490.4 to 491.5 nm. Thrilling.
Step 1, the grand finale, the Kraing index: 19.23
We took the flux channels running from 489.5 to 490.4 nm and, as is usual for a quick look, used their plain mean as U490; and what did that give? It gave 27.2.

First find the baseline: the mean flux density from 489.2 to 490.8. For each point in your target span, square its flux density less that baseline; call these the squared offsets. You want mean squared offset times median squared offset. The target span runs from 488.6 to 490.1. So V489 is 5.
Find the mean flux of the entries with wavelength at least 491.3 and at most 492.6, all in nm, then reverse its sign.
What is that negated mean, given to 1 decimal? -24.6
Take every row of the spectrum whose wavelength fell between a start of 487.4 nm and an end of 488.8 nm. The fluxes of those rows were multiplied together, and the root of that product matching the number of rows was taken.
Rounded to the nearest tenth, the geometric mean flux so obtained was 24.2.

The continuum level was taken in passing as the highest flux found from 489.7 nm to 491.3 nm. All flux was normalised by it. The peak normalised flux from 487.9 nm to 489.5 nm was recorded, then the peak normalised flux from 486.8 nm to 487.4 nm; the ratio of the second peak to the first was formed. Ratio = 0.73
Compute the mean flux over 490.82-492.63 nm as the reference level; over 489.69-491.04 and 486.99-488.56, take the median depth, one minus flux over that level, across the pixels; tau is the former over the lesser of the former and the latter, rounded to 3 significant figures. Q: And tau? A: 1.00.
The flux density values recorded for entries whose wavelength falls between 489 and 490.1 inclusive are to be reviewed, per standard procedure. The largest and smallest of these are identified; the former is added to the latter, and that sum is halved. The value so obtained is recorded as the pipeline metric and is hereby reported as 26.6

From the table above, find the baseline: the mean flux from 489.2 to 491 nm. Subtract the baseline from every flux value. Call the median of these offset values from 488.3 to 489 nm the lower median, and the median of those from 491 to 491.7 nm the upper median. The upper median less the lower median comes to 3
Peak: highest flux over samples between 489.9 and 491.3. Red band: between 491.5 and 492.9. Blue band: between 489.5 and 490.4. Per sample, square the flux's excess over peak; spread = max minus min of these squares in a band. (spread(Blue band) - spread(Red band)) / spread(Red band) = -0.63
